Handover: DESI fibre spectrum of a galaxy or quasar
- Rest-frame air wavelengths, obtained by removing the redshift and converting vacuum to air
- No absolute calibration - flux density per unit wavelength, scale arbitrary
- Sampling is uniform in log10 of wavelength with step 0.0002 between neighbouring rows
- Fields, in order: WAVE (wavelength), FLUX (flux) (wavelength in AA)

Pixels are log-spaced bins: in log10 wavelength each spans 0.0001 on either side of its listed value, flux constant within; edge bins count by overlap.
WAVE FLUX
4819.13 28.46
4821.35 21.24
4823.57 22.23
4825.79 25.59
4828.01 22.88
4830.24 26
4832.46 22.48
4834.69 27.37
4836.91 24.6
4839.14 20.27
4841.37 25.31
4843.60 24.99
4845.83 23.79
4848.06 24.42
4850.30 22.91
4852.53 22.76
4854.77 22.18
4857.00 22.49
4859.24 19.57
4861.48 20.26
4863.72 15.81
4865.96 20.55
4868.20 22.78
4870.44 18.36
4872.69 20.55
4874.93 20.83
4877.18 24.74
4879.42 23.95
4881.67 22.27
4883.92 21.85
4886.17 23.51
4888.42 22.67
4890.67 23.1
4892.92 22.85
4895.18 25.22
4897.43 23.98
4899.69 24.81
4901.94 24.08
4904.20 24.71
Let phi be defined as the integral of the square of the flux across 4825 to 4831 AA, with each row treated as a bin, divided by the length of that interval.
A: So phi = 612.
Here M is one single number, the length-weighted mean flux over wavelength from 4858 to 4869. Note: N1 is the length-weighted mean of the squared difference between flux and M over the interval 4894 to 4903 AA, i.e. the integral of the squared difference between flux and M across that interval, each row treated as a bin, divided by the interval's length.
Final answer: 23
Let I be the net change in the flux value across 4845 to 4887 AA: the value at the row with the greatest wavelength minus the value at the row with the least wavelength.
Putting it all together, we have -0.3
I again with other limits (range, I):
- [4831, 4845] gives 2.5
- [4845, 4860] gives -4.2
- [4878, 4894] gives -1.1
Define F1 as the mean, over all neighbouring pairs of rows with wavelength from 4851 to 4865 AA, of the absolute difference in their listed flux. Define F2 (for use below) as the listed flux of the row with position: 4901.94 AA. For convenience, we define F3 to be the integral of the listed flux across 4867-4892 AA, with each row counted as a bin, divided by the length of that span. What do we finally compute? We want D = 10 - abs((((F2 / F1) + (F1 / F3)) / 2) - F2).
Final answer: -7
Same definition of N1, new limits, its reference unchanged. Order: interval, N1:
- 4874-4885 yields 11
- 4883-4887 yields 9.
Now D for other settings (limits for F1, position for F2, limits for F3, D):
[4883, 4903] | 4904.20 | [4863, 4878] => -3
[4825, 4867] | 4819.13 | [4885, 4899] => -13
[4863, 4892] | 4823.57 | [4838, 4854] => -7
